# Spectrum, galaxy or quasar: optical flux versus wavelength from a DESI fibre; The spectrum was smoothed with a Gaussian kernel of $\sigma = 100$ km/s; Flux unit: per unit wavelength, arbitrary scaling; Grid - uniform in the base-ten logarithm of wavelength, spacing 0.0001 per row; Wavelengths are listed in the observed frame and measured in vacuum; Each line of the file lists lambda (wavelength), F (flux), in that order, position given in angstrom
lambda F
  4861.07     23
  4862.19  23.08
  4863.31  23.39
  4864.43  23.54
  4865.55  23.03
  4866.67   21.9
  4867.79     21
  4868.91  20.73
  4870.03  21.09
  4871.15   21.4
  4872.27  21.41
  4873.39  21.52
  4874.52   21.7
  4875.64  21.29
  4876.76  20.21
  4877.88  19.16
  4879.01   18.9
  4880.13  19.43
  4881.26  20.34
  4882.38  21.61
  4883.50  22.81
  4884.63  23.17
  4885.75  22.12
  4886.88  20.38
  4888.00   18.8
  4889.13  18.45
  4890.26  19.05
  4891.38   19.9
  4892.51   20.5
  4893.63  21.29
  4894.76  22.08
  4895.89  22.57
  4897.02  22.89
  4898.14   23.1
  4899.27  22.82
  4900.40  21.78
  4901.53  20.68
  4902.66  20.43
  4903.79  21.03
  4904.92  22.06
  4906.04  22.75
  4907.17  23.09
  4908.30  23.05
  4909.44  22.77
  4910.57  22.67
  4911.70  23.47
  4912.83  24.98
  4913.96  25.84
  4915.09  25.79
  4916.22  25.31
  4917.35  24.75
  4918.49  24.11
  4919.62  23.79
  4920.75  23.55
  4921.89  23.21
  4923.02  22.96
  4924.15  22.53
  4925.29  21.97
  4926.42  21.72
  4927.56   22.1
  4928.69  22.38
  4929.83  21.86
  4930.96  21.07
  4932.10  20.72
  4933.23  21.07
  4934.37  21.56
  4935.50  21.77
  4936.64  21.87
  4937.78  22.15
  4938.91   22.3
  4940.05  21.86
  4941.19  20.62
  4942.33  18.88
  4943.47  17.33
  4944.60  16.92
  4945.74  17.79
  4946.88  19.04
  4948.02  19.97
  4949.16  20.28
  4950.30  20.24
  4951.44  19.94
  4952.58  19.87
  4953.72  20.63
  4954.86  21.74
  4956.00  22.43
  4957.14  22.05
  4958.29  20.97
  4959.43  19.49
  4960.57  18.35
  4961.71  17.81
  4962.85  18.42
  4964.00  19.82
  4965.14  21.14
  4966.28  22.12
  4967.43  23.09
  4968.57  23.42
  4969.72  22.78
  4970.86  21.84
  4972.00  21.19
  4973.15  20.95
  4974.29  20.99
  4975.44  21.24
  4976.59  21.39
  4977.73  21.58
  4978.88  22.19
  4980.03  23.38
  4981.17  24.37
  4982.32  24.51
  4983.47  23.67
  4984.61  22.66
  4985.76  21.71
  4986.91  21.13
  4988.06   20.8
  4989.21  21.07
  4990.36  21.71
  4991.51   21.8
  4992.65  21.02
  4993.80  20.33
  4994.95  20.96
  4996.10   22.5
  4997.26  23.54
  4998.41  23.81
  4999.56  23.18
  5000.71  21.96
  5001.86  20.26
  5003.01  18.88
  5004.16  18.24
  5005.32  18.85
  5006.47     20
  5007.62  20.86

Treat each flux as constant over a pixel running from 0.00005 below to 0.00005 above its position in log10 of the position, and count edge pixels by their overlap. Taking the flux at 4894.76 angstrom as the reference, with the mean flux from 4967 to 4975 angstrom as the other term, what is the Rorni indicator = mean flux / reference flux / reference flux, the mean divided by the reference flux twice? 0.0452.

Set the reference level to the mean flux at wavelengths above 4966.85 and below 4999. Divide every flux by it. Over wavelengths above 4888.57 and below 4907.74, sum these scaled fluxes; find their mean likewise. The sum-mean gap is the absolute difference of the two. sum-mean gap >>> 15.5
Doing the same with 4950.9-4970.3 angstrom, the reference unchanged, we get 15.1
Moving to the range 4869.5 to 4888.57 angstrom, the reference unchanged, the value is 15.1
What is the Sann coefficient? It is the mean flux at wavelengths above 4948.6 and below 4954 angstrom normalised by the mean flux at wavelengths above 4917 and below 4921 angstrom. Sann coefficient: 0.84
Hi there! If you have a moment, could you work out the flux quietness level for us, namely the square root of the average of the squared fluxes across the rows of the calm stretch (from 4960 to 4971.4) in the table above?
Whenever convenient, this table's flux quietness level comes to 21.0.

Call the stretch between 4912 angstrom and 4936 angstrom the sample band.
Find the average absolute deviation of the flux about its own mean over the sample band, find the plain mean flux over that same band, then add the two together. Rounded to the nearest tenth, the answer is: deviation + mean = 24.4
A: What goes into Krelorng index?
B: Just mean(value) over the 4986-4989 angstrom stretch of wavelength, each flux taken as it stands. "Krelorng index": 21.0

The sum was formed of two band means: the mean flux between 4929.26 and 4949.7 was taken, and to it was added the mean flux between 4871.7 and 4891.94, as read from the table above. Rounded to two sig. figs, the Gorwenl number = 41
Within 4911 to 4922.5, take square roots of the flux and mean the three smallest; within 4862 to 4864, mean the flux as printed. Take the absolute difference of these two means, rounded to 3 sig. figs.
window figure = 18.4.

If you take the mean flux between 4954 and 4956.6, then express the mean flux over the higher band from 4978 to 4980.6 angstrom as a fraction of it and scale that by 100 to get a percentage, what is 103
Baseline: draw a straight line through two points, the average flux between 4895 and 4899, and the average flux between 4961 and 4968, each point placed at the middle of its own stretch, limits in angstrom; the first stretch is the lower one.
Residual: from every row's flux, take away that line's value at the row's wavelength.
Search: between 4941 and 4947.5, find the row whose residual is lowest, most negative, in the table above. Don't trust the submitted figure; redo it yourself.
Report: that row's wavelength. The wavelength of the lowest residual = 4944.60 angstrom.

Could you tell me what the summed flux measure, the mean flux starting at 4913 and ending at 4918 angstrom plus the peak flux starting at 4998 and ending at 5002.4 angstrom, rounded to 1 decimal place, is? 49.2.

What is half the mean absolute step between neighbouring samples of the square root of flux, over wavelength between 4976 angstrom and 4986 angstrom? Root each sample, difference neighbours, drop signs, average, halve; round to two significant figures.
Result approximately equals 0.039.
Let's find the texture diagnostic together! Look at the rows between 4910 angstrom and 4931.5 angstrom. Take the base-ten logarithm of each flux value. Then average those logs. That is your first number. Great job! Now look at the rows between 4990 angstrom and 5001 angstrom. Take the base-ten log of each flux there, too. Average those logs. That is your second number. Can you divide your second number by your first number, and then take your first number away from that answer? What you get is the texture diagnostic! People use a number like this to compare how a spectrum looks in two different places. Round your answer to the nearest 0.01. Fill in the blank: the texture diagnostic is -0.39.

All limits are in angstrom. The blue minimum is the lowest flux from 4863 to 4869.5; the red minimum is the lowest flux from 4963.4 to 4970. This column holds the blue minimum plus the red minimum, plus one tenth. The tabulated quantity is 41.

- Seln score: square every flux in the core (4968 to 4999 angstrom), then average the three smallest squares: 428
